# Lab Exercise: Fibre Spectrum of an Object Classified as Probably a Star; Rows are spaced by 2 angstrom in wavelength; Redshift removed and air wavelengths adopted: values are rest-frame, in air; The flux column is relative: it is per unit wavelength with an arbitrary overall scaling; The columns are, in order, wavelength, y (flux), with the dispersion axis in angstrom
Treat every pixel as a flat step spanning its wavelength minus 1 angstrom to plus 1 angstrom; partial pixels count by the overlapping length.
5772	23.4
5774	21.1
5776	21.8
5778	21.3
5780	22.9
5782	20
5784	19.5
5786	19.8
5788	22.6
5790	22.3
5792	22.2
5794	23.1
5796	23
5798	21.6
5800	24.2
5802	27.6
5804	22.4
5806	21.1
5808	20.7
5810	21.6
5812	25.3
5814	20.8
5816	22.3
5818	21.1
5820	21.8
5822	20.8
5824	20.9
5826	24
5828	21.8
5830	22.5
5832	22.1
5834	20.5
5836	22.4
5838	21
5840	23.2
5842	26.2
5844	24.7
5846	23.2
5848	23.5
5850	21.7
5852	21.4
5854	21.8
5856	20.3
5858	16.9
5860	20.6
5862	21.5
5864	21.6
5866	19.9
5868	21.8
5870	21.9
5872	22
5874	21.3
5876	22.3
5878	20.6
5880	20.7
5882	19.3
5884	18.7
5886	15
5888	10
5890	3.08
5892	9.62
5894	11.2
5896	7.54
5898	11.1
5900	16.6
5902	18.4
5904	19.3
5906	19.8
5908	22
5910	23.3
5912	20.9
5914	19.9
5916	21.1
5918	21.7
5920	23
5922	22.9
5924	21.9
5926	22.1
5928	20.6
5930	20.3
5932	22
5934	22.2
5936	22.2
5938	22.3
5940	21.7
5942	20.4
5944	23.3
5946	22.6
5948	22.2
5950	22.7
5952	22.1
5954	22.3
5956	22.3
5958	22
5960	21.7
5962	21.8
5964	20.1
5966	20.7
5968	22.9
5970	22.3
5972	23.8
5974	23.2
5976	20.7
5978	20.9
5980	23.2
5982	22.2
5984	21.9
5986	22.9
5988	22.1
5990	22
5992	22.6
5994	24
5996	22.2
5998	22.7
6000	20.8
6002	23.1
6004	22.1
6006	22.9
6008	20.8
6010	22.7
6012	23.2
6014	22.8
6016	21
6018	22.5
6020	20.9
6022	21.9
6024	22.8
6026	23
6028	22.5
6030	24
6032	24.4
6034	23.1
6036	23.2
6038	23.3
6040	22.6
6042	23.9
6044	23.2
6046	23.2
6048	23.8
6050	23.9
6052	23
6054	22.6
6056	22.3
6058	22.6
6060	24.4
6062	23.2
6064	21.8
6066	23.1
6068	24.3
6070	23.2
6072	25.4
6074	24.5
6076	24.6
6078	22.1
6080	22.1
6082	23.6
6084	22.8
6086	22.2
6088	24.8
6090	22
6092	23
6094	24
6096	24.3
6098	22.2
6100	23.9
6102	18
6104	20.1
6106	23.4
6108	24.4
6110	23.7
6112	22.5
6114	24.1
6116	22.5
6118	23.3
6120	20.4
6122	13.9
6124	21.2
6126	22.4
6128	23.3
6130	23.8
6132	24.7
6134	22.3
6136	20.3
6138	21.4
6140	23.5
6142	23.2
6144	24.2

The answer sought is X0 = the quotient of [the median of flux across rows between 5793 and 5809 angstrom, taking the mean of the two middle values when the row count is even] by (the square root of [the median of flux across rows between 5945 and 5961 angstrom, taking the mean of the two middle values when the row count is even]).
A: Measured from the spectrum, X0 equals 4.81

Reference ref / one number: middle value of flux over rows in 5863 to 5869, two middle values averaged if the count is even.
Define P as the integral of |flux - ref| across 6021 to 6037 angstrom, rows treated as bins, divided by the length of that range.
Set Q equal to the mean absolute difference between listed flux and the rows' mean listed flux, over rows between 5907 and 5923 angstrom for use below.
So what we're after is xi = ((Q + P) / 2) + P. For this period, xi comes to 2.7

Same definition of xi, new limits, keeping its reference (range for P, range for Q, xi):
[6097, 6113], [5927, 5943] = 3.3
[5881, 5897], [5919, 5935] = 15.0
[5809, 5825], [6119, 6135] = 2.5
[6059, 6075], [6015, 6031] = 3.6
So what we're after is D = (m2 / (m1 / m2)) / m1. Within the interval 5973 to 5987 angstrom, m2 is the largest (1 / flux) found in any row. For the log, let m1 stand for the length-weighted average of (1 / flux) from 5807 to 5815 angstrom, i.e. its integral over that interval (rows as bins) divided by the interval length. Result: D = 1.12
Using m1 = 0.0456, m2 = 0.048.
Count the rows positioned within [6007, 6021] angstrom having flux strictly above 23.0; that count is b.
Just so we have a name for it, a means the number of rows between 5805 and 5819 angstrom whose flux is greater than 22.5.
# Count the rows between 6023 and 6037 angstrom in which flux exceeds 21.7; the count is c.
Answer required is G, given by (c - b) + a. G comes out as 7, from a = 1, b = 1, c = 7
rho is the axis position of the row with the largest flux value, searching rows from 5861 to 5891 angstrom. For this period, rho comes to 5876 angstrom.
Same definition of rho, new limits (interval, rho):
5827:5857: 5842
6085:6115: 6088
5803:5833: 5812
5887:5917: 5910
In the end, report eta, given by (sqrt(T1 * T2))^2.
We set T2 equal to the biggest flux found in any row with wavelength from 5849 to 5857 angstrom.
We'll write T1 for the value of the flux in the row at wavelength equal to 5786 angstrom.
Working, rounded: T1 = 19.8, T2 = 21.8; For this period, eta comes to 432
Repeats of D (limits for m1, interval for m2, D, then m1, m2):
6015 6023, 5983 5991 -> 0.97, 0.0464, 0.046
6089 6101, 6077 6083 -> 1.10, 0.0431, 0.045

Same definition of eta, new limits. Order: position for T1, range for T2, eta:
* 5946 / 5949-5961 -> 513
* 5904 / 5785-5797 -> 446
